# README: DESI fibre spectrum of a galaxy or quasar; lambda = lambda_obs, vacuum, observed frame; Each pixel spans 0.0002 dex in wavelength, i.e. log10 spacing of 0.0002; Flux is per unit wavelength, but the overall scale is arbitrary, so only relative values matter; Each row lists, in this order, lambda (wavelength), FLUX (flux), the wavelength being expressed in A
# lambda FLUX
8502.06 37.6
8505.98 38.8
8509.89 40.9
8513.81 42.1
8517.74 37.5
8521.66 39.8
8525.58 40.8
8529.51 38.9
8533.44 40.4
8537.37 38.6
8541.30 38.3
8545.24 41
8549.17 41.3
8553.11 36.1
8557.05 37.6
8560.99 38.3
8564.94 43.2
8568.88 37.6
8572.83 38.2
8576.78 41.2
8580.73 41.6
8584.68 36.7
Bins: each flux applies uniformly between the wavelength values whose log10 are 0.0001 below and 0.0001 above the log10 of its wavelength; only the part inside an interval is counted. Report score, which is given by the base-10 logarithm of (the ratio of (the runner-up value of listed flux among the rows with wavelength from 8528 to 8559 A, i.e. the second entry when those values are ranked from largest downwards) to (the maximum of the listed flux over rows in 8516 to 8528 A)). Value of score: 0.002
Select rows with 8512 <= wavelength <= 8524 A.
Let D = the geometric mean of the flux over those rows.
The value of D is 39.8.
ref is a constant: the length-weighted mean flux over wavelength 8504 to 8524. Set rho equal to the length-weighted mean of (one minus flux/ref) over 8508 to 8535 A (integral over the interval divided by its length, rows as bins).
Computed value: -0.005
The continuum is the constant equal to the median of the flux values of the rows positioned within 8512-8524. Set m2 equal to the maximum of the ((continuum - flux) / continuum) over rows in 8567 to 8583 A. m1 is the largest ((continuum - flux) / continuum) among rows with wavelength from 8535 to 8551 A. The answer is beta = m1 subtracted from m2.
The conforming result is 0.018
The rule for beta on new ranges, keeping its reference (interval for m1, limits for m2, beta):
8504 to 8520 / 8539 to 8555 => 0.035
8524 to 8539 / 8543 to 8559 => 0.063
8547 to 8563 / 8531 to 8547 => -0.055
